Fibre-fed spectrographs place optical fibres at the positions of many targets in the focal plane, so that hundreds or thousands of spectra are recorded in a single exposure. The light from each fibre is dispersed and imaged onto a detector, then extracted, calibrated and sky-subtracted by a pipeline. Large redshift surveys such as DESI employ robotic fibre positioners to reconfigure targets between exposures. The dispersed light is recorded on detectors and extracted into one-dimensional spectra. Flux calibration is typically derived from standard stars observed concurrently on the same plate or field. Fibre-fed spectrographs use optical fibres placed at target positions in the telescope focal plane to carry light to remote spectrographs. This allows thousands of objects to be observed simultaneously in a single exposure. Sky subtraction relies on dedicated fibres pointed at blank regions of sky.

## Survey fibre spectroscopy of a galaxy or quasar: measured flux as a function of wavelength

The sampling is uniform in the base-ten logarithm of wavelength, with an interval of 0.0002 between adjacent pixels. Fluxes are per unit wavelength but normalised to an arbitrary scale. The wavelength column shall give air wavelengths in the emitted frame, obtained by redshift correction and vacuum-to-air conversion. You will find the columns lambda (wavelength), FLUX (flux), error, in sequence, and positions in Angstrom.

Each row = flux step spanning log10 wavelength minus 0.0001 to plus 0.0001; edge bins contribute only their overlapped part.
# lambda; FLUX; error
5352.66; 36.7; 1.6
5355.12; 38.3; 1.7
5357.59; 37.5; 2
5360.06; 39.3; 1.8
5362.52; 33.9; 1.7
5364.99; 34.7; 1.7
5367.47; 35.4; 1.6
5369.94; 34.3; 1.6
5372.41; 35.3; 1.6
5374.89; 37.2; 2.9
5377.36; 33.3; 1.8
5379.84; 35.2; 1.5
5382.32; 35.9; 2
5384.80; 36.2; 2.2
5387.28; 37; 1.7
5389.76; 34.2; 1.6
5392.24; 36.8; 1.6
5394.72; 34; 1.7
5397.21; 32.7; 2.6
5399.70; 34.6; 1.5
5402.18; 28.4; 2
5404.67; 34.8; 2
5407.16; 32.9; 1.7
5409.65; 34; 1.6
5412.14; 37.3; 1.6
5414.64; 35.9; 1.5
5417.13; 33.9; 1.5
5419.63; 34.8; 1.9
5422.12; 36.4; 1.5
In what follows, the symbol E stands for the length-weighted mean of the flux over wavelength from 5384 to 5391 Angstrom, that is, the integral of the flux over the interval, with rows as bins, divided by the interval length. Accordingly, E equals 35.8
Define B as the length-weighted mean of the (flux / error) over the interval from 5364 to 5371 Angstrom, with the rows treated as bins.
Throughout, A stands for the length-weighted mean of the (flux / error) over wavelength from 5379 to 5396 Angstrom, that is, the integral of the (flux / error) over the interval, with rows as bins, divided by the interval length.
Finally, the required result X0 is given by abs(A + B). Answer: 41.8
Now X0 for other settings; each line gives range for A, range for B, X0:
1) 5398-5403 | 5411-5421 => 40.5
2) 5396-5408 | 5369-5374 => 38.4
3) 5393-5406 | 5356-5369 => 38.3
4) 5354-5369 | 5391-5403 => 39.7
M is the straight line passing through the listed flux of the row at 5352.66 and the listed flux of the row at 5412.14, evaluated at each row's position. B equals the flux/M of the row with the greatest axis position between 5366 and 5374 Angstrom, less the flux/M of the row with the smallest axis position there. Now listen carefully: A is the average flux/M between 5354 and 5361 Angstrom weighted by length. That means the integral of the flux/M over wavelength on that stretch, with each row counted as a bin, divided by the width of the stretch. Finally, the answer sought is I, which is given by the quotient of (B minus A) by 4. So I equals -0.262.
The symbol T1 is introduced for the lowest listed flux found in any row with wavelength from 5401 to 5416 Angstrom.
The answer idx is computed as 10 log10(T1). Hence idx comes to 14.5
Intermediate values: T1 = 28.4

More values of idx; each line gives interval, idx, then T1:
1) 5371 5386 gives 15.2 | 33.3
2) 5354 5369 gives 15.3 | 33.9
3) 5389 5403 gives 14.5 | 28.4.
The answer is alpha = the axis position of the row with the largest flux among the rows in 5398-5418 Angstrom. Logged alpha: 5412.14 Angstrom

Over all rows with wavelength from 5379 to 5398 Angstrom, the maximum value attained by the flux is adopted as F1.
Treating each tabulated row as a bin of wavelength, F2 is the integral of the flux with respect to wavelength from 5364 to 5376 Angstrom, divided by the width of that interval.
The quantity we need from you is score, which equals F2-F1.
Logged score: -1.65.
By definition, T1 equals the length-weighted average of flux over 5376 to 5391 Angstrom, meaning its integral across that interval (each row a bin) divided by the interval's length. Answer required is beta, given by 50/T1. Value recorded 1.415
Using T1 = 35.3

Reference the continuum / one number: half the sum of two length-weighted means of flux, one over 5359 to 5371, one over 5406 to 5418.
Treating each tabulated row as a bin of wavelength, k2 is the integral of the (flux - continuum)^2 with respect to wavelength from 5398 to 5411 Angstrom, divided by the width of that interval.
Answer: 10.3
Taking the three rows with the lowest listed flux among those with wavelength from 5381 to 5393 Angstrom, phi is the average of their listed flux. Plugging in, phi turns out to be 35.4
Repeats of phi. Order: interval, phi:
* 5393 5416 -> 31.3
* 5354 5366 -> 35.4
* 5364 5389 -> 34.1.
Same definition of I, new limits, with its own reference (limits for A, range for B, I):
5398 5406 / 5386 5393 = -0.221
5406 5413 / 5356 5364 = -0.257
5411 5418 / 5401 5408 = -0.210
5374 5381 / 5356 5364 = -0.263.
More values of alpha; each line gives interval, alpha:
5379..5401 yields 5387.28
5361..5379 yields 5374.89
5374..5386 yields 5374.89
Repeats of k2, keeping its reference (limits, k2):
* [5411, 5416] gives 2.5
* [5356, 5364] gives 7.9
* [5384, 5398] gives 2.5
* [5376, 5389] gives 1.7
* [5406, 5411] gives 3.2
